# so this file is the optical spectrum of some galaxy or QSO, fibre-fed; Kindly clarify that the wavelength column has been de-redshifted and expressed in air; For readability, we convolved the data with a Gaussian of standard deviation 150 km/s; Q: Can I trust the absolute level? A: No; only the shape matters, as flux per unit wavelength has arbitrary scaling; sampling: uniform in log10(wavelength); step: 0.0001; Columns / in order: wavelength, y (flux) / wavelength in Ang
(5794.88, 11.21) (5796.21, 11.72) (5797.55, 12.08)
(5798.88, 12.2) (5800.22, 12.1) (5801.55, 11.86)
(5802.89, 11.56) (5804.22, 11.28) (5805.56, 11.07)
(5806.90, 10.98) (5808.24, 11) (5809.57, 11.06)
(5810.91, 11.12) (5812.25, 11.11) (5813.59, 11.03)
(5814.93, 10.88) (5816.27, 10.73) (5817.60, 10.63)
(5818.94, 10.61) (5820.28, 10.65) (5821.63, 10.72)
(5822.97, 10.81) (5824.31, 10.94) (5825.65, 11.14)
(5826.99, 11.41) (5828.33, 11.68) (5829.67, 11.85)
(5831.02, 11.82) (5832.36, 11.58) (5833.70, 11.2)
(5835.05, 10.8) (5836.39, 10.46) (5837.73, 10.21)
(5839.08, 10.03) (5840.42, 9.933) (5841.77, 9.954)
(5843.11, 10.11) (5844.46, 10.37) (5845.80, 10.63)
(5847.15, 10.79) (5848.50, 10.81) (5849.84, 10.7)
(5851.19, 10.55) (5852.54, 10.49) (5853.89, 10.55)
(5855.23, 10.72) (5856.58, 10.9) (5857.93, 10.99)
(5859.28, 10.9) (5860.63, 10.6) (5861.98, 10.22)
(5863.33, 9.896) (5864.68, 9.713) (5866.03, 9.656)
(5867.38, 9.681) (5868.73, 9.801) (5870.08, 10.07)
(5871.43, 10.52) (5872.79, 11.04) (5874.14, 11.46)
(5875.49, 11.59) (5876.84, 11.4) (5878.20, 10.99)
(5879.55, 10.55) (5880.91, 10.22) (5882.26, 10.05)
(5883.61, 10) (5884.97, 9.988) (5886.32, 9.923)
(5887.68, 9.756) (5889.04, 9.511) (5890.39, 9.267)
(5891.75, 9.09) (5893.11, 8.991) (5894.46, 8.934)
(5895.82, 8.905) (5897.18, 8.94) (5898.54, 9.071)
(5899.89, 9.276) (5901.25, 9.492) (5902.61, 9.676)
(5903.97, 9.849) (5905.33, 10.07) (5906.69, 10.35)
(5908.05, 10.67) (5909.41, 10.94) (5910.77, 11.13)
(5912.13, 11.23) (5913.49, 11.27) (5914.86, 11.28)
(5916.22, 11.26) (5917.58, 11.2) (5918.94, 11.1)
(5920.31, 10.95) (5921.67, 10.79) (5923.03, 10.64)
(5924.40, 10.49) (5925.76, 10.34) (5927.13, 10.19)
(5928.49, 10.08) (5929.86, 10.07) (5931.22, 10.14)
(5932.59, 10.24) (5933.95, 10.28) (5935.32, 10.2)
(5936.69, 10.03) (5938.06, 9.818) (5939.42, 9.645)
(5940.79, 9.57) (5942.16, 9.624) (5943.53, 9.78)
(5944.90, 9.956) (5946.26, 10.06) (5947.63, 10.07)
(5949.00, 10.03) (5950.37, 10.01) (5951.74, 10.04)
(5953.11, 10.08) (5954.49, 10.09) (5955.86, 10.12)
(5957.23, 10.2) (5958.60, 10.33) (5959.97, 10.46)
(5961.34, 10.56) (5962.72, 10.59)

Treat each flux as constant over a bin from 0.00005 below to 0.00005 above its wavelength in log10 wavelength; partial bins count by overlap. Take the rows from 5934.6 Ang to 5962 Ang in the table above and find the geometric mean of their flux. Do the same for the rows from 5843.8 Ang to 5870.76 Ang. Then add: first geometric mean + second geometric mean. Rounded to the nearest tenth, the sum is 20.4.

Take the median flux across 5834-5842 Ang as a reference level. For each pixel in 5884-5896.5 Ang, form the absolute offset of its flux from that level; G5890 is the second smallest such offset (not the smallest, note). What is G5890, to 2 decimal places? 0.20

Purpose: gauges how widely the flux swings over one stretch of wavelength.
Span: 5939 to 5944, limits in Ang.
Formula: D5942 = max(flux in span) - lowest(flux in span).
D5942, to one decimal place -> 0.2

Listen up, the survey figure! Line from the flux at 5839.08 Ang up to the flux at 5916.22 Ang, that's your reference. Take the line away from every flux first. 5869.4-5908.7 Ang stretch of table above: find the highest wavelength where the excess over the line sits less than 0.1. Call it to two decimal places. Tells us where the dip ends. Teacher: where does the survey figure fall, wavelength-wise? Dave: 5908.05 Ang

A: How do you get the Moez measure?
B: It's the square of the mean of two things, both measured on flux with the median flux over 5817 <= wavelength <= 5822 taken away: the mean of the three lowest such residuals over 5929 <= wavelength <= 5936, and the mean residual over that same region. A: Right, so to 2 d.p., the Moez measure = 0.23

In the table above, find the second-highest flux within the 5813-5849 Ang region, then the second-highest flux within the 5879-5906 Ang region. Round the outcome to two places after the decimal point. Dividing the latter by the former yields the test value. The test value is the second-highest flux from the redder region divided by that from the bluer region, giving 0.86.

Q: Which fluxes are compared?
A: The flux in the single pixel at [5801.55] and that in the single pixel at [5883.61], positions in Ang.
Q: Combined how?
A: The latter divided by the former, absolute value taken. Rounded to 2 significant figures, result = 0.84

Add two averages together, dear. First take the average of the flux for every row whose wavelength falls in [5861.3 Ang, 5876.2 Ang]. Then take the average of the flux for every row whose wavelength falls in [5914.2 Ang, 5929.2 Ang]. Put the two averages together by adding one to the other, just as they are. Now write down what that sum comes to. 21.1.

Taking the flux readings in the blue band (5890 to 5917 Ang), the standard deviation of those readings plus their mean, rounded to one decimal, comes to 10.9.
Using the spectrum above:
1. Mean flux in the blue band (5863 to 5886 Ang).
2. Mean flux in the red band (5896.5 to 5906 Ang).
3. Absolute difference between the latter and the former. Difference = 0.91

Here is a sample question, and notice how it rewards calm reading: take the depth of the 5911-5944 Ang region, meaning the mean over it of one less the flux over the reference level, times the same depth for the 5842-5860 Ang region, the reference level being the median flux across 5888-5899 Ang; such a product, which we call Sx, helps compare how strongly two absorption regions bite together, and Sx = 0.028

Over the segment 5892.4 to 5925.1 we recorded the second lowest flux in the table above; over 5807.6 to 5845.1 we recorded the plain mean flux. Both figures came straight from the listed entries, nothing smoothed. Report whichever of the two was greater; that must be 10.85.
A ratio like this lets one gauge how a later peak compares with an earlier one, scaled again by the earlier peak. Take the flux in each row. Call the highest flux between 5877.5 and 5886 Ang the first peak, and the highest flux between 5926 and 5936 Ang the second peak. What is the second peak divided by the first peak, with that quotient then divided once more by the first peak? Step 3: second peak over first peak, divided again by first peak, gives 0.085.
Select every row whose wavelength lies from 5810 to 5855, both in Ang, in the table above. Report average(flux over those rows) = 10.8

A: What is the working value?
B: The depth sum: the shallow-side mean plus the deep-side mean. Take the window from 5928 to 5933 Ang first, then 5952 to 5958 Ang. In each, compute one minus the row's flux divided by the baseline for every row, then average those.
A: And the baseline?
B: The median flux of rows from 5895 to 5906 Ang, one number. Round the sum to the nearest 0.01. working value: -0.16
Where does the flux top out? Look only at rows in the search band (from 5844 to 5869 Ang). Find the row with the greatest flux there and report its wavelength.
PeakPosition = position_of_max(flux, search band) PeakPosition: 5857.93 Ang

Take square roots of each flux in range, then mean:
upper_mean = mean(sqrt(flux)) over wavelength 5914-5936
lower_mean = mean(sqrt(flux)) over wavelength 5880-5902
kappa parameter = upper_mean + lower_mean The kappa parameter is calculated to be 6.33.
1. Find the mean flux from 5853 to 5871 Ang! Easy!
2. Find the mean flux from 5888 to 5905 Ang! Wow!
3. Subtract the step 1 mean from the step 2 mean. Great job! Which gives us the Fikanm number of -1.0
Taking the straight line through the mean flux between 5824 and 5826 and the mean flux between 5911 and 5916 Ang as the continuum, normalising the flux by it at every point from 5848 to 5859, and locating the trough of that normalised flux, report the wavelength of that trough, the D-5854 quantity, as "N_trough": 5852.54 Ang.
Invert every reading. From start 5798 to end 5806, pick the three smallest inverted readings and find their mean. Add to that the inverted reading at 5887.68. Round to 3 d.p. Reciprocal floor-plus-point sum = 0.185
